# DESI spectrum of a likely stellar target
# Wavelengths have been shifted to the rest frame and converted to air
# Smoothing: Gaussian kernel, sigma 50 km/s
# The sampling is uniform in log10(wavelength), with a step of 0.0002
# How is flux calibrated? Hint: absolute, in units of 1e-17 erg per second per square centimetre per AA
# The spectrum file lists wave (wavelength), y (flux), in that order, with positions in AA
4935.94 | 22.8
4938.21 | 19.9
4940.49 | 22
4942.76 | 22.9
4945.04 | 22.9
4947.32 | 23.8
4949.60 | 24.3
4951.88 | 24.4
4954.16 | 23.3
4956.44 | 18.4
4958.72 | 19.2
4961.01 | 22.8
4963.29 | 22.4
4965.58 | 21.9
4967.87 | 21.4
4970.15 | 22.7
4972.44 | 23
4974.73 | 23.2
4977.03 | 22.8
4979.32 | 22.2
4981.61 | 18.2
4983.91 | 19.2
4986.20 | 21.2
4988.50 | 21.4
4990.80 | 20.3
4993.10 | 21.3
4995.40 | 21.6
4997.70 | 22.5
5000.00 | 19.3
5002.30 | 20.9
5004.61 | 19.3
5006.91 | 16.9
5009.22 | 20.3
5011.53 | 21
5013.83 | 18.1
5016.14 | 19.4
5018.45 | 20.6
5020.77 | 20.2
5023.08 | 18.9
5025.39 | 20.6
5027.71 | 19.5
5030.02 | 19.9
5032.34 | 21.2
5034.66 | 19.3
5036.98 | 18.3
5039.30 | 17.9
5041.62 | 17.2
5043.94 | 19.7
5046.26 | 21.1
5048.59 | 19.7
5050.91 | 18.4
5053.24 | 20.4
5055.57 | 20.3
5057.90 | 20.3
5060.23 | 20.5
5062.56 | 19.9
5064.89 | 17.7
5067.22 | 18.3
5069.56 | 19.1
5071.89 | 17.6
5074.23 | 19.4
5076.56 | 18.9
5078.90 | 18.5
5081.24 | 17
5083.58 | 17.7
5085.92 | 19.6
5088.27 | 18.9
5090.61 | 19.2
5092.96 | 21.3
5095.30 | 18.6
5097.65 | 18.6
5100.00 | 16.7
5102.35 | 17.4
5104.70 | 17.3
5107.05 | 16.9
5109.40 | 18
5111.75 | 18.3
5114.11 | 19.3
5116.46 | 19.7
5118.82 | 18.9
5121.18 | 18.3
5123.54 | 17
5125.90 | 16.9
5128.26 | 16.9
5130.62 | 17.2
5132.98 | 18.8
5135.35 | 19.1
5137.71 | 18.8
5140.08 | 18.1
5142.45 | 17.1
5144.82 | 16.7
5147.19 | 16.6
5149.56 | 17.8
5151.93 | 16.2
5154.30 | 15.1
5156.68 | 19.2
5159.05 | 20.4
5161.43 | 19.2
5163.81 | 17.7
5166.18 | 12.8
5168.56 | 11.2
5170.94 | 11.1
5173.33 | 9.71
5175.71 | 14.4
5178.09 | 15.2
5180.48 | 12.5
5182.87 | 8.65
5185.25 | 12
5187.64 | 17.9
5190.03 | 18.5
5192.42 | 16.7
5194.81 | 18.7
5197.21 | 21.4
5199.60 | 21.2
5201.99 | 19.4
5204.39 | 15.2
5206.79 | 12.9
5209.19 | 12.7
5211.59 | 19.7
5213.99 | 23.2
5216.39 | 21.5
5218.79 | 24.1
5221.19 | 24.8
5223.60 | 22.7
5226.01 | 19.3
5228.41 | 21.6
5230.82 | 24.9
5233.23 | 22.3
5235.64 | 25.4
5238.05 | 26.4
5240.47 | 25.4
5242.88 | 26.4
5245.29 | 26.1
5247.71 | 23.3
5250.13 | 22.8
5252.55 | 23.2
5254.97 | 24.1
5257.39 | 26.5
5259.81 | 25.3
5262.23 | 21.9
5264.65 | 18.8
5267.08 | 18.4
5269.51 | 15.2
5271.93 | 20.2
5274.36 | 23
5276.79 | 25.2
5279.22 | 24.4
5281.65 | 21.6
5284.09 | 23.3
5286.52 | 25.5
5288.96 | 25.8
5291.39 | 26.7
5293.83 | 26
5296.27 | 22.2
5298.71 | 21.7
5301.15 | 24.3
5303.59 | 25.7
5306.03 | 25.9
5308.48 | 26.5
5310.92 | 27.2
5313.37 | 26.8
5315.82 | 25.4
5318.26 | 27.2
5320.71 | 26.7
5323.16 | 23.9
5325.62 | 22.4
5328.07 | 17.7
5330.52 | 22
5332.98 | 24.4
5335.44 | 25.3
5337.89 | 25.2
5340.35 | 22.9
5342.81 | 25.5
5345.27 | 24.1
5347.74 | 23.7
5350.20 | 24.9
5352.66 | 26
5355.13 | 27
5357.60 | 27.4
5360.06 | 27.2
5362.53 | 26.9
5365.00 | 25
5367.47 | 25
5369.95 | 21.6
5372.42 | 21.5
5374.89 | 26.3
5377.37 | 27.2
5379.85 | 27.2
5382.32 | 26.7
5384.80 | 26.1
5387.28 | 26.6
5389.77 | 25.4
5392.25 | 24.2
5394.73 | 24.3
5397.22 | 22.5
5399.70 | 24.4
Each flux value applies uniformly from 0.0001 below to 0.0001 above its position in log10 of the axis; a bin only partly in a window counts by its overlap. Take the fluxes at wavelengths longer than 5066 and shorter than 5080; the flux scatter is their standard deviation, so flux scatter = 0.6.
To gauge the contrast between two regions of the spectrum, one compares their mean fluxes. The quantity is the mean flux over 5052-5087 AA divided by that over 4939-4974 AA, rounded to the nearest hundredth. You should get 0.85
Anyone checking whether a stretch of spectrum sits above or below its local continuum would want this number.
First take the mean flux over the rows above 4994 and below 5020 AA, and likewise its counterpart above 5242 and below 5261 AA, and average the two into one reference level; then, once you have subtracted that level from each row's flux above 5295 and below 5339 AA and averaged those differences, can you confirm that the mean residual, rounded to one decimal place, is 2.1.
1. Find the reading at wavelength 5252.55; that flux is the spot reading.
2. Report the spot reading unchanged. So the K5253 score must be 23.2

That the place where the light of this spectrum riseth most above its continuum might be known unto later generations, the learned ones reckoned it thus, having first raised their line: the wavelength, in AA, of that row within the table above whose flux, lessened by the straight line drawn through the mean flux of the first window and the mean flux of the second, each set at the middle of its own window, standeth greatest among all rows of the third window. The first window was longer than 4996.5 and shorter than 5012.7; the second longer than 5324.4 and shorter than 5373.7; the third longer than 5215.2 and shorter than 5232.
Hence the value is 5221.19 AA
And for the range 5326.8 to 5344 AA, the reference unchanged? 5342.81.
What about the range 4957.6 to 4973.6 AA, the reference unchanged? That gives 4972.44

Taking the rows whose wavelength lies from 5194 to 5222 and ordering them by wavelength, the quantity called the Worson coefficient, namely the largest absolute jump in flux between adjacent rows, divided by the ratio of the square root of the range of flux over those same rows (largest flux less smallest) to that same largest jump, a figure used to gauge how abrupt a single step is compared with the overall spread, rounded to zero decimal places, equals 14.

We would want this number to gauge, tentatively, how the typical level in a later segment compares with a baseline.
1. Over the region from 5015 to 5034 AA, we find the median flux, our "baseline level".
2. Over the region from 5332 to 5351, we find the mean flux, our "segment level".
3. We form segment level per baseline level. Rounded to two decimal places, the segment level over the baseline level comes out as 1.22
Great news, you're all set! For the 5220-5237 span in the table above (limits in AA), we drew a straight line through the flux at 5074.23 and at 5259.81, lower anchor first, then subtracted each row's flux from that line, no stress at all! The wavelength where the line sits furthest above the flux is 5226.01 AA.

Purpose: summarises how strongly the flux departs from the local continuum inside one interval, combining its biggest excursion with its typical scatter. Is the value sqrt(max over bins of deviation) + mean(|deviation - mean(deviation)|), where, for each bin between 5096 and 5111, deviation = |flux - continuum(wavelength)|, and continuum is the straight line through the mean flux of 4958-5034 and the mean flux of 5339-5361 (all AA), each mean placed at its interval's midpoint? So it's 2.9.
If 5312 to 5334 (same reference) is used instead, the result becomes 4.1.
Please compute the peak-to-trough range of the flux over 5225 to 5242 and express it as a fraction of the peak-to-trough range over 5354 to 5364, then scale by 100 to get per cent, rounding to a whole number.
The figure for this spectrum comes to 1420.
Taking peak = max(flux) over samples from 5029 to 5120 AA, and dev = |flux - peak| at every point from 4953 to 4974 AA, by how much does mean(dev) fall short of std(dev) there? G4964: -0.7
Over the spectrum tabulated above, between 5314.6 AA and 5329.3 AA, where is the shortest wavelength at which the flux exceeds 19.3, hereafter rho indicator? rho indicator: 5315.82 AA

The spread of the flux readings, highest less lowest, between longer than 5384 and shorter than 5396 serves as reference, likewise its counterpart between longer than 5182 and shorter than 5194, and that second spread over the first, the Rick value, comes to 4.1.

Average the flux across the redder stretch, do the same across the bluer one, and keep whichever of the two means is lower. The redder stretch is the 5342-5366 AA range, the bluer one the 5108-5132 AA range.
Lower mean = 18.0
